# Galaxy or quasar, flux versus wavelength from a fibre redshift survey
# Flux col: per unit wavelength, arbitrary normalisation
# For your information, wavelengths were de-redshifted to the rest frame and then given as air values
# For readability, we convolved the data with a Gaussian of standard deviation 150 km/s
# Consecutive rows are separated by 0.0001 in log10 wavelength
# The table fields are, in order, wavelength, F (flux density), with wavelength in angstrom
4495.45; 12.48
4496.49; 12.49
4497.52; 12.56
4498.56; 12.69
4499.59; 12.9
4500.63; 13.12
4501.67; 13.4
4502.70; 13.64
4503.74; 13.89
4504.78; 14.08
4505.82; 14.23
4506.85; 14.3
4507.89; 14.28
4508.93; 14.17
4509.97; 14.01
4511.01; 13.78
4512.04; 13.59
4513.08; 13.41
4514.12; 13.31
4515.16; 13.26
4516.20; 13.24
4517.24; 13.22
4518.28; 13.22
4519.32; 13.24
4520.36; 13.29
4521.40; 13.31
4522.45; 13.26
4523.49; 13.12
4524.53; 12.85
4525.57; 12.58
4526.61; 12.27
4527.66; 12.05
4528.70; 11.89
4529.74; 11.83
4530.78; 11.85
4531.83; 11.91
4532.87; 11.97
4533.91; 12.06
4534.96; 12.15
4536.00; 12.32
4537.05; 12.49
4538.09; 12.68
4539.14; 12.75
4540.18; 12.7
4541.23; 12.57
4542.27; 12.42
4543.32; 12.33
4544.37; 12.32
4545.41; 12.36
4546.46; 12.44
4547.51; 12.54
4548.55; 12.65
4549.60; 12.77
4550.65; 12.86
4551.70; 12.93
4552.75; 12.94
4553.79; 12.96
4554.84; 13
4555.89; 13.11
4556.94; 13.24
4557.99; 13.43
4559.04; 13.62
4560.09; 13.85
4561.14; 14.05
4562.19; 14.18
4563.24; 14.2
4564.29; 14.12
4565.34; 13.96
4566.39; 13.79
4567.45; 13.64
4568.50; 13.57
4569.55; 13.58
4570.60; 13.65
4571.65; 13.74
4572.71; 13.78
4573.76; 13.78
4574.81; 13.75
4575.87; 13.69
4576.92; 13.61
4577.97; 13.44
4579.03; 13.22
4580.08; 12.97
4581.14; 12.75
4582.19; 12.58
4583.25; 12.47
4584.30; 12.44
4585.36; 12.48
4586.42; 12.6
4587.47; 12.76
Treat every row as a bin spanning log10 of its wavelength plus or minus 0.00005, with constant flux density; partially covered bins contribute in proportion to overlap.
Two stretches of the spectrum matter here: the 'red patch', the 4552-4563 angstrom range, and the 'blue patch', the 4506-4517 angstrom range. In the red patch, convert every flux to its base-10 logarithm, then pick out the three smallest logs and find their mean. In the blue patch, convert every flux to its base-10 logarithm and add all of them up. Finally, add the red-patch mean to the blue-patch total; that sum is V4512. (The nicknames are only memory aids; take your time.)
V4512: 12.5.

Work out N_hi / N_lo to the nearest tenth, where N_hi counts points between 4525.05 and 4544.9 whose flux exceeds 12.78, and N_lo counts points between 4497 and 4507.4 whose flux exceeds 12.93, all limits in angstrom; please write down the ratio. 0.0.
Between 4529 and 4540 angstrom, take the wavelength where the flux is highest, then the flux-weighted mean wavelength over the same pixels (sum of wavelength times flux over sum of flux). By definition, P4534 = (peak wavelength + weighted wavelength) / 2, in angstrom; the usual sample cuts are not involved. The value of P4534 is 4536.8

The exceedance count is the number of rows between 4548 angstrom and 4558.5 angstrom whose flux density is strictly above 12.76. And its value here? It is 9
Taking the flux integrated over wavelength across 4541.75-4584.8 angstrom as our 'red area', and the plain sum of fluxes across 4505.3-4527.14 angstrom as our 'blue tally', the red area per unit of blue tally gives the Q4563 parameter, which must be 2.0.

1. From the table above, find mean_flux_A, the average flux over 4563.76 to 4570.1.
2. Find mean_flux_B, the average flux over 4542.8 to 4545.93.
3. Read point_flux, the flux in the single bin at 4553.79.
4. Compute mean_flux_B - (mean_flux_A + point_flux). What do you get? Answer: -14.4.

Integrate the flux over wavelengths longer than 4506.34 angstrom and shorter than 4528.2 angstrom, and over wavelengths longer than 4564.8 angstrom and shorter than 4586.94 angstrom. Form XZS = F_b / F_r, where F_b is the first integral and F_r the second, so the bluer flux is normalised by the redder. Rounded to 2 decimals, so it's 0.99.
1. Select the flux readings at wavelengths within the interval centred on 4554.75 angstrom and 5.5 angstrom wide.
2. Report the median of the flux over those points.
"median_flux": 13.0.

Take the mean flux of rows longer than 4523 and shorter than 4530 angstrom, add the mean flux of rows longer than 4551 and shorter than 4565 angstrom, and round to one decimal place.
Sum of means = 25.9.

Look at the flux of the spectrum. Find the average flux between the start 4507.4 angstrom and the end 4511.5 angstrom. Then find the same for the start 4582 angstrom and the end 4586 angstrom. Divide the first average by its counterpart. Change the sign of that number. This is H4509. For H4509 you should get -1.13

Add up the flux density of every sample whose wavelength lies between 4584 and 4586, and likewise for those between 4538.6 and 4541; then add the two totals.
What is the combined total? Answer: 50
